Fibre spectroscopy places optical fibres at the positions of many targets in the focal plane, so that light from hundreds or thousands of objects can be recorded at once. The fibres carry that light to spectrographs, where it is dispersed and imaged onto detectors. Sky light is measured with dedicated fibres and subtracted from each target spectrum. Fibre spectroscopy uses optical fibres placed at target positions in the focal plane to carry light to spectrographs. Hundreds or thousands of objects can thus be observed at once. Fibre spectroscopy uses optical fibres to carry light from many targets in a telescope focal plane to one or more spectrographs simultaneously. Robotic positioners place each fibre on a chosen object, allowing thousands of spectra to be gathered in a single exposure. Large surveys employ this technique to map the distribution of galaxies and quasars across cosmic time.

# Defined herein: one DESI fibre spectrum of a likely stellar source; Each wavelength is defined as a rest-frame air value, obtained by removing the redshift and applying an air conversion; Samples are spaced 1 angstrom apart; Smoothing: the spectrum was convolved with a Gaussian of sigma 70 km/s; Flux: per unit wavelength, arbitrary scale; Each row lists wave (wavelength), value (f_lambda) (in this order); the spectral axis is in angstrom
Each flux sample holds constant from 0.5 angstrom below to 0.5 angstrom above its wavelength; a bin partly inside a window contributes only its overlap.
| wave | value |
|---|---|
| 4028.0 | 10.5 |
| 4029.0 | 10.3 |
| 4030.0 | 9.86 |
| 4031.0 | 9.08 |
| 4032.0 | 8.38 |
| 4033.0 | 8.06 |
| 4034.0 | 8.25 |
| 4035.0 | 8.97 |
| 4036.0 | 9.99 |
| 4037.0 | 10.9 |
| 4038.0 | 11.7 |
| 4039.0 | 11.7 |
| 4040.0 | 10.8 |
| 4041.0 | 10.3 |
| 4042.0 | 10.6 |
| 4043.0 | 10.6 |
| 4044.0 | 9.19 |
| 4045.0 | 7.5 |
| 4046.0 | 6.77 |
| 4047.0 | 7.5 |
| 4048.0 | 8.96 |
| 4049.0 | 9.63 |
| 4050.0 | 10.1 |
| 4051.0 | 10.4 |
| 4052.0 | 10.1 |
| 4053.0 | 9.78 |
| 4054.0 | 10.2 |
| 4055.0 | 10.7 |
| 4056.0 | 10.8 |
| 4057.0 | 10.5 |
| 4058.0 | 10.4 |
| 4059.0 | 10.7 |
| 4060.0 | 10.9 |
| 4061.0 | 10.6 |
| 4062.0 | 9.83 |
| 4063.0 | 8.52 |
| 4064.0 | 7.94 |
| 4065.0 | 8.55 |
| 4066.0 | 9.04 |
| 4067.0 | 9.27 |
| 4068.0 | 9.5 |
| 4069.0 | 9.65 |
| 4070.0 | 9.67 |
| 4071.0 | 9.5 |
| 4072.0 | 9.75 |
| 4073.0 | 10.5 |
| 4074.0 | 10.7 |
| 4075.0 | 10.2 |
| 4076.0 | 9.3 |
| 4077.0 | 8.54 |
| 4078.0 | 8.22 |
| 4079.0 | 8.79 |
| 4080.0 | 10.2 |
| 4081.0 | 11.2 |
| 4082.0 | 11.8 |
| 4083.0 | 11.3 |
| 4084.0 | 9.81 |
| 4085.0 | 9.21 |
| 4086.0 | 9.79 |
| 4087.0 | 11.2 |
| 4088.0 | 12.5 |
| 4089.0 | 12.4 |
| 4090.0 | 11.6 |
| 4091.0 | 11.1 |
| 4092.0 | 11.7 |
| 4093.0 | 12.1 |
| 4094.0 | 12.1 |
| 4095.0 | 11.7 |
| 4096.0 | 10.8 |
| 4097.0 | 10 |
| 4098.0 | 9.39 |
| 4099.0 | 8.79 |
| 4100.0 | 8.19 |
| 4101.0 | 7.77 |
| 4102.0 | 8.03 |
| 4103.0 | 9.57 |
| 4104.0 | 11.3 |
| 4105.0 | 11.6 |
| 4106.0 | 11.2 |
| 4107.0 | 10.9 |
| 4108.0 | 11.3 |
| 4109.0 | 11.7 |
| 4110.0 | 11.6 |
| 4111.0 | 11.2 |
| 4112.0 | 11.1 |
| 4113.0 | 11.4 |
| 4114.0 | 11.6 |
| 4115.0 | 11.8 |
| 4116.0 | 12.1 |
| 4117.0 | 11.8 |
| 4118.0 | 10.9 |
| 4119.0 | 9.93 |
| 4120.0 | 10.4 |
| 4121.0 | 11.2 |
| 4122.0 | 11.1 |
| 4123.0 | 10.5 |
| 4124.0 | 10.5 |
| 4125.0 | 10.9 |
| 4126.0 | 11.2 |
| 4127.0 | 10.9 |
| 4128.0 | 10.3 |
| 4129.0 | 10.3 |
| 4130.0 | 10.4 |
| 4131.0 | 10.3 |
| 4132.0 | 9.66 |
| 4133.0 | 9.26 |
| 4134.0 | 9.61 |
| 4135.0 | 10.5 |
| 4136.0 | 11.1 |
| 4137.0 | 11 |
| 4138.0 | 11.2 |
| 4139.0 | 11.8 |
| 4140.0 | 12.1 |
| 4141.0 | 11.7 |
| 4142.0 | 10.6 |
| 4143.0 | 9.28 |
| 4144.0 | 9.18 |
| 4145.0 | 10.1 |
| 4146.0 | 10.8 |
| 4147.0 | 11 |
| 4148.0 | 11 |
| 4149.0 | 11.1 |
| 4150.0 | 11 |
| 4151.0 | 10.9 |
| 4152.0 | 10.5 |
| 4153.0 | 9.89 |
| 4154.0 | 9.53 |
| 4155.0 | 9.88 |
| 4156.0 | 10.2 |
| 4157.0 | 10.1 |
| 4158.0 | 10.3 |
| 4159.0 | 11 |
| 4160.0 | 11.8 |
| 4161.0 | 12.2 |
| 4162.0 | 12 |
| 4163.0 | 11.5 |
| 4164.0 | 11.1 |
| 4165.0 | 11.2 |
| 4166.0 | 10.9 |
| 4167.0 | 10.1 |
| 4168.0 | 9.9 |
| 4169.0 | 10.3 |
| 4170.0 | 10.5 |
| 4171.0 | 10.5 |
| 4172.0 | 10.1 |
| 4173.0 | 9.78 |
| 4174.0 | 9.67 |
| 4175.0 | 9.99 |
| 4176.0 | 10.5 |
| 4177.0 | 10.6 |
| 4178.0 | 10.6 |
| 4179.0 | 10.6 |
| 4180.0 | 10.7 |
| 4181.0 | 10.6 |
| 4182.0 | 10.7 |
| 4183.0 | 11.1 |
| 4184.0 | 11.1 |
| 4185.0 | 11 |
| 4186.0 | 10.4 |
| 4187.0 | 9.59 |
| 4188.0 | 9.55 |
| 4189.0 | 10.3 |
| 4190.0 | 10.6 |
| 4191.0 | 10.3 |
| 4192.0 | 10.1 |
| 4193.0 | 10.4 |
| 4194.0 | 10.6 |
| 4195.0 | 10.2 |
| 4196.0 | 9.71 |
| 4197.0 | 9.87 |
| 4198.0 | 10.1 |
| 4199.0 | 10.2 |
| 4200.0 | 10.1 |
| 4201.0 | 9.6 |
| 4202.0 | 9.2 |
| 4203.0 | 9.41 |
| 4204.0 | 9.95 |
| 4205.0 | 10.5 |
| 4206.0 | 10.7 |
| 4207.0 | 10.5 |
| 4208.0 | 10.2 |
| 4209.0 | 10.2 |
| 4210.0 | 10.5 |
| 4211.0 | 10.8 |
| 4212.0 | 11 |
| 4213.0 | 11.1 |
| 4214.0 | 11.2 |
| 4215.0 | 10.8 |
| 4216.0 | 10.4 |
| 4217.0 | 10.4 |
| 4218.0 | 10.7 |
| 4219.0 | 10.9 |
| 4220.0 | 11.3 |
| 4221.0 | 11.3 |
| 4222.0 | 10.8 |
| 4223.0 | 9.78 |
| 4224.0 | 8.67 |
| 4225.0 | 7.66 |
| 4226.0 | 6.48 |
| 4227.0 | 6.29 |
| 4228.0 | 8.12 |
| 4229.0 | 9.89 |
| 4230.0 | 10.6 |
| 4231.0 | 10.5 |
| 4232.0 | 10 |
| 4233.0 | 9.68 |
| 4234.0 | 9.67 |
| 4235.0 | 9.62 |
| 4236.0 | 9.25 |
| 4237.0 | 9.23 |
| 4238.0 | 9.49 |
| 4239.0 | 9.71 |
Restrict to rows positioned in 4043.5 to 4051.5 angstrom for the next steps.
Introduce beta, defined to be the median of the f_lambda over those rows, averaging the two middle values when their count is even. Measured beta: 9.1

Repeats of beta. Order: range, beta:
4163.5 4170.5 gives 10.5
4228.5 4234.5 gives 9.9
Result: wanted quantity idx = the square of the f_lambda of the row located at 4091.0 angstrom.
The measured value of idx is 123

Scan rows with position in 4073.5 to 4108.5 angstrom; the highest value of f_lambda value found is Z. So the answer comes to 12.5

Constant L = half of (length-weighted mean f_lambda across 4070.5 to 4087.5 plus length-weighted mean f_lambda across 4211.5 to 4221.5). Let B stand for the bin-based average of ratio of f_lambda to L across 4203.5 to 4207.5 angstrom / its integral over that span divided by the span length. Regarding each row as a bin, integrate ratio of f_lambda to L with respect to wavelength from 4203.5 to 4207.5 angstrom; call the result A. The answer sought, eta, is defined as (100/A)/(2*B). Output 12.6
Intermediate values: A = 4.0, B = 1.00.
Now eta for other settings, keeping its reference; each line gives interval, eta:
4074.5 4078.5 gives 16.6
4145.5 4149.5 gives 11.3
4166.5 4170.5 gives 13.1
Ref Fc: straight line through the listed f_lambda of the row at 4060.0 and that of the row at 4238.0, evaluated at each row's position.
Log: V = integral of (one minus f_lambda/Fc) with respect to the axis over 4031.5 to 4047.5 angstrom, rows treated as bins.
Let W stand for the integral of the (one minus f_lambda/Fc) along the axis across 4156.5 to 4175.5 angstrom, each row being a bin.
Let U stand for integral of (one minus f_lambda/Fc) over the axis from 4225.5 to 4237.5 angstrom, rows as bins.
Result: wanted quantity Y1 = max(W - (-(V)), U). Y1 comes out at 1.2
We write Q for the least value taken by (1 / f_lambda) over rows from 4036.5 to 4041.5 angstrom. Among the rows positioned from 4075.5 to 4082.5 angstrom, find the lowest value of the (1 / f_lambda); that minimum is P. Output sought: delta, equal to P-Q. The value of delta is -0.001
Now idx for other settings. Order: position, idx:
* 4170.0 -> 110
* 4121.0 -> 125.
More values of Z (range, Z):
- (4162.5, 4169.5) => 11.5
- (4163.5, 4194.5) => 11.2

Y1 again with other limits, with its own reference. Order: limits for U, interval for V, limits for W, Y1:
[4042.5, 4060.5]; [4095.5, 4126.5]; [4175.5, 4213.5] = 2.1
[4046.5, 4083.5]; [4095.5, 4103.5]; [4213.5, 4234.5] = 3.5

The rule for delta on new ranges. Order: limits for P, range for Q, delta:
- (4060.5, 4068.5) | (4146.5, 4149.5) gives 0.004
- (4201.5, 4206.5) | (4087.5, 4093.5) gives 0.013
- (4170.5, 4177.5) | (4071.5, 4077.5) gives 0.001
